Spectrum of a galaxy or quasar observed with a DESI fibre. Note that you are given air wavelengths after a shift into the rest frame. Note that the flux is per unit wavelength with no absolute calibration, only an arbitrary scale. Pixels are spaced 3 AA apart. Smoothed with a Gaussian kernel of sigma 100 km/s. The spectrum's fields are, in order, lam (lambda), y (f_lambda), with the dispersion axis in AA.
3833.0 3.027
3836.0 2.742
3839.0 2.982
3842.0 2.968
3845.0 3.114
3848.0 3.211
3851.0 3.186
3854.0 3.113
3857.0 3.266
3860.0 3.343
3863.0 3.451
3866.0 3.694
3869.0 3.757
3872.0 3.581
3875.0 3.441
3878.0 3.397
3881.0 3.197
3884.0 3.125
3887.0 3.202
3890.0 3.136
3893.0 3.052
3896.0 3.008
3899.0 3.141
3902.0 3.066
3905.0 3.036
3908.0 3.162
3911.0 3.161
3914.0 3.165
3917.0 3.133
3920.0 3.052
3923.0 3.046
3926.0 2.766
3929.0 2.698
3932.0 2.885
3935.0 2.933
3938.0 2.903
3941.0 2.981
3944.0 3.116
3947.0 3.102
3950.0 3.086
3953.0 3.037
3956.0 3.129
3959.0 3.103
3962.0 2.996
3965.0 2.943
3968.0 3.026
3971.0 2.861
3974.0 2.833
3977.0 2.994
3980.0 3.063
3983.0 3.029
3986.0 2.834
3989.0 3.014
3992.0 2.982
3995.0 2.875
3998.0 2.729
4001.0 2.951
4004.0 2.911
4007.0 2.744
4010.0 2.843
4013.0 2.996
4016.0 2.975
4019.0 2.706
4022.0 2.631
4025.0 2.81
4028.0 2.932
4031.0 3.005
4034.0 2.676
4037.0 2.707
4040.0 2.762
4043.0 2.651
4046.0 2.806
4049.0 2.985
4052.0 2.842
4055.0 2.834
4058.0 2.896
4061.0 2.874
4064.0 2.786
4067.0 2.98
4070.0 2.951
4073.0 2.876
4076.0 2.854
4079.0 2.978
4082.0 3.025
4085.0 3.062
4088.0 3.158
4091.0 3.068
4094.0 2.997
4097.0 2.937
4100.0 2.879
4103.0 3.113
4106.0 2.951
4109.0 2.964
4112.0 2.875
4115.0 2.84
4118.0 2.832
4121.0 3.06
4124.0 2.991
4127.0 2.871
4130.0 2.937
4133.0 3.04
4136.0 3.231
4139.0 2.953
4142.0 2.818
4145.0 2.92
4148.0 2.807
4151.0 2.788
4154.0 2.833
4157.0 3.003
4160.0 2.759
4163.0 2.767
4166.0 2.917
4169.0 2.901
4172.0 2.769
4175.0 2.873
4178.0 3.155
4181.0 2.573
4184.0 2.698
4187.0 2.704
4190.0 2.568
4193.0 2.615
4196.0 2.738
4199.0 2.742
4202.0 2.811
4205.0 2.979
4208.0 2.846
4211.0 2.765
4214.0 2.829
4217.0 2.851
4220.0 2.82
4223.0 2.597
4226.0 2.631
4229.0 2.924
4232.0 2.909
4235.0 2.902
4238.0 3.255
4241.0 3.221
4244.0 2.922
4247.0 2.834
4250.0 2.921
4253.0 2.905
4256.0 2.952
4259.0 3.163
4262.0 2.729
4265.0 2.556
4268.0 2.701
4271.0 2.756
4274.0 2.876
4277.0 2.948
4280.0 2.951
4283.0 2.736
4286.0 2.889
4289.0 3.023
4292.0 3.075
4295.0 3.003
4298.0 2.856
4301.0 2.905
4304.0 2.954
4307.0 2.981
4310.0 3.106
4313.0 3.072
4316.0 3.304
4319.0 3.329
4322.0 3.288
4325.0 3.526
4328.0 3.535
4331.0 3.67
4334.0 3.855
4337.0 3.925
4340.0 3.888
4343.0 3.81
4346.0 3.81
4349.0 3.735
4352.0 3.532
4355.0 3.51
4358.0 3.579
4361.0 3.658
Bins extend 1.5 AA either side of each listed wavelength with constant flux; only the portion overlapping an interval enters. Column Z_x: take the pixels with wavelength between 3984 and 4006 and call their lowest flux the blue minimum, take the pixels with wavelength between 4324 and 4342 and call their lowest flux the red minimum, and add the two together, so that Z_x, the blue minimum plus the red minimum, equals 6.3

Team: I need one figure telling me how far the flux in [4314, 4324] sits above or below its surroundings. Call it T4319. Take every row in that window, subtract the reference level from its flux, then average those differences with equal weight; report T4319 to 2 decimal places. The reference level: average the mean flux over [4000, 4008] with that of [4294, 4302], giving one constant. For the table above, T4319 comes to 0.41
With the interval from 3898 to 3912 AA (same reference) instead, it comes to 0.22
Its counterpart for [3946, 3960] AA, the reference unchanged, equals 0.20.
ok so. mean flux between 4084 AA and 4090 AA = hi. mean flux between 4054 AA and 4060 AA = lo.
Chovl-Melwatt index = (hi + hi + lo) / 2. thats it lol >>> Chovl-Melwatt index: 4.54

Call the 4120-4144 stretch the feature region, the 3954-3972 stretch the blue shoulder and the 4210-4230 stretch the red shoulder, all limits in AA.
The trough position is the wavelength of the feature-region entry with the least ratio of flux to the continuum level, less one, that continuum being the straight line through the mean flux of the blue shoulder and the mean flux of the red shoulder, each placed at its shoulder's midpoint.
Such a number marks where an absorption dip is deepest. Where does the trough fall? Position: 4142.0 AA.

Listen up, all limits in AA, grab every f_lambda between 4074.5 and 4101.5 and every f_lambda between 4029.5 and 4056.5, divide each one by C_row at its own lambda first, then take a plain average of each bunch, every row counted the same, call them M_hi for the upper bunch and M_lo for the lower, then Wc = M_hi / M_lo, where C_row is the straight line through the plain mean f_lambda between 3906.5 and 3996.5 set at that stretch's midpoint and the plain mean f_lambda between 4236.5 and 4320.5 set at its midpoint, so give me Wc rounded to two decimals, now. 1.07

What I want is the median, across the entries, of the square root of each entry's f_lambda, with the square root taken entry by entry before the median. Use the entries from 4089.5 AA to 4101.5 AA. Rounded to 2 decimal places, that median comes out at 1.72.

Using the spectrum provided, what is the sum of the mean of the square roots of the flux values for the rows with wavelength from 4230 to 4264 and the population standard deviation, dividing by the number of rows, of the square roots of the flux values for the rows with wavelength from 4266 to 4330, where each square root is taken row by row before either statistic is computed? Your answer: 1.79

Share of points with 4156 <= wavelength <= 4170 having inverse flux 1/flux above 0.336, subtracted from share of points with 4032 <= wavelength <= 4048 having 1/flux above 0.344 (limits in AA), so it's 0.2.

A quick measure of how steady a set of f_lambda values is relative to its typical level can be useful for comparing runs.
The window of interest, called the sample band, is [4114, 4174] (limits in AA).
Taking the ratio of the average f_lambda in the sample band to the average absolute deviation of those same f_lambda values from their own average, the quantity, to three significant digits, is 31.0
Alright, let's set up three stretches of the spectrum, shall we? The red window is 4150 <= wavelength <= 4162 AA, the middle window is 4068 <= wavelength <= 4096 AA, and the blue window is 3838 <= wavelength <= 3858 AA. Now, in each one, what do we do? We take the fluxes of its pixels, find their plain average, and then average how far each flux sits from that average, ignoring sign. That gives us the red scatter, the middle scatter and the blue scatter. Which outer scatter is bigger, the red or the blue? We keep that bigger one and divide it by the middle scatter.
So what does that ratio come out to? 1.2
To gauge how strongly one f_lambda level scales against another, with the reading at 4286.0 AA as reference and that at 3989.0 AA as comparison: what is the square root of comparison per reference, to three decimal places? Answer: 1.021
